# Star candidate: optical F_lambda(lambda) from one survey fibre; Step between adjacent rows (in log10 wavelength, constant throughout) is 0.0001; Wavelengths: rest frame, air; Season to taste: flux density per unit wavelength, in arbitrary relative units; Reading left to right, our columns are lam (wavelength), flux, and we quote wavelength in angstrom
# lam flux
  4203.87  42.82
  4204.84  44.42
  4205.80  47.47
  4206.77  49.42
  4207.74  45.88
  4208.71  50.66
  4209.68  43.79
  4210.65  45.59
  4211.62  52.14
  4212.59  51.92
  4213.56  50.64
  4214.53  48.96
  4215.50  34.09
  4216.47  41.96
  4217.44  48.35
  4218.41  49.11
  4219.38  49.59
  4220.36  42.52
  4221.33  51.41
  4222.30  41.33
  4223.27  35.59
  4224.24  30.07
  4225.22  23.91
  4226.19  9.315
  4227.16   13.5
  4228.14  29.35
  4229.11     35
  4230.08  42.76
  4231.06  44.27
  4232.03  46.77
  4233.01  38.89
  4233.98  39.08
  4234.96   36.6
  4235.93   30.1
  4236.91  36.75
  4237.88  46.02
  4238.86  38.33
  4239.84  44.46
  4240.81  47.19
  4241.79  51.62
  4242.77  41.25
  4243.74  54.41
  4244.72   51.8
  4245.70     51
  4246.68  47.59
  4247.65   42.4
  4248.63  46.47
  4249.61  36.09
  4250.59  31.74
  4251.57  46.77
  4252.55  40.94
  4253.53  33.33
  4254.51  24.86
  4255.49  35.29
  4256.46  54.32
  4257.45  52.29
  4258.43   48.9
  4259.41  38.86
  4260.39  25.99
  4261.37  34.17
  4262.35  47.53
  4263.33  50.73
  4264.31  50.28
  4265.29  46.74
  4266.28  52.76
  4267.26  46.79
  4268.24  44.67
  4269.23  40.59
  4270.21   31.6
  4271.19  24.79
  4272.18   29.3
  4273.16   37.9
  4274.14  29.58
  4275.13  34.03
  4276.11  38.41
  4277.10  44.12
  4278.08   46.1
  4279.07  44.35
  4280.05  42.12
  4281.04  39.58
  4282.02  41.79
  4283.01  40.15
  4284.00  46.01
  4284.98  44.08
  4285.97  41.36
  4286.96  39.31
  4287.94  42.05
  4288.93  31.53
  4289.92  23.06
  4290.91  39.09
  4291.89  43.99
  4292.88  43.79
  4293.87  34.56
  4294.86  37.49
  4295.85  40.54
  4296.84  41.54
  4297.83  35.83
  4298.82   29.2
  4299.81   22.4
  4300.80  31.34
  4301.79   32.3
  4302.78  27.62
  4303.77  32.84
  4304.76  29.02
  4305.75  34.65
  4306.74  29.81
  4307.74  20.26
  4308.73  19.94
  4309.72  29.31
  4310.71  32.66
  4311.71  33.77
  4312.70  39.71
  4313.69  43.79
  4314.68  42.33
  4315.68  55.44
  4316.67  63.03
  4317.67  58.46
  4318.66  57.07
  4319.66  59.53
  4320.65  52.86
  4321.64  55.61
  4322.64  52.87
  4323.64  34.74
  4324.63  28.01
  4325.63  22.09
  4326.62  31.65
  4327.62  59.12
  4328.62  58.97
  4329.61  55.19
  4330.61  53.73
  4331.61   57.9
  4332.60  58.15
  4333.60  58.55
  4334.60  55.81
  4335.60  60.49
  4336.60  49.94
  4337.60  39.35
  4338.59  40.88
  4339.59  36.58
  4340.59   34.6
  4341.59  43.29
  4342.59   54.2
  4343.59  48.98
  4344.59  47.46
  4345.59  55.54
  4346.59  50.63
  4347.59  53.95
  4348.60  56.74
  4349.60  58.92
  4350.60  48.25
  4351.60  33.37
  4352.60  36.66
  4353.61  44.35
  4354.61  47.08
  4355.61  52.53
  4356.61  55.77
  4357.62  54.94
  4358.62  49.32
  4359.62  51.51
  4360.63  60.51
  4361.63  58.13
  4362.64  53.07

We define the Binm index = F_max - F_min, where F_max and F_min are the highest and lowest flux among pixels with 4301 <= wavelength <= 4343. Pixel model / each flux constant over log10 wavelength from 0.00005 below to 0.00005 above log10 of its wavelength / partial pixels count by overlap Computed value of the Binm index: 43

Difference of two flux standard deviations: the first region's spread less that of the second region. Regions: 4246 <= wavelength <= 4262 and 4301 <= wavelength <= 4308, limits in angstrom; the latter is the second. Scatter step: 4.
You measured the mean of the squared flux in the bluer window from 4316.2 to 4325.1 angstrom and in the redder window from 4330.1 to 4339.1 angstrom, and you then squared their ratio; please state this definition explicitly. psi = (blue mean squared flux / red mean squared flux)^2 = 0.95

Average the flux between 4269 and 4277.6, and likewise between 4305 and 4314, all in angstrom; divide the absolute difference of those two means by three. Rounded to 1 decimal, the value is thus 1.0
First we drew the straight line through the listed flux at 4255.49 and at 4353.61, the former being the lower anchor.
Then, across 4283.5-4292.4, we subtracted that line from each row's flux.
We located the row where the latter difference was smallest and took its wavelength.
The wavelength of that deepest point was 4289.92 angstrom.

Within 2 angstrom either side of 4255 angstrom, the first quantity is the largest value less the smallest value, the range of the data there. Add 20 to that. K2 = 49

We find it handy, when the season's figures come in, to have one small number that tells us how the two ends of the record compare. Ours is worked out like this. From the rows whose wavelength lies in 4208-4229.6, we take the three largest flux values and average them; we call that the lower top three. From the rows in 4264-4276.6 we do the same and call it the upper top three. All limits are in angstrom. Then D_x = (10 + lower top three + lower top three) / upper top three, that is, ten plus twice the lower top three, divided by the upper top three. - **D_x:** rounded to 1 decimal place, 2.3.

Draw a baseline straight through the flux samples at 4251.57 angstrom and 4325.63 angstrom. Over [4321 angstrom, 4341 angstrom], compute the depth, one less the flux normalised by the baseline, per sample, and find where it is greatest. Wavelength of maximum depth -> 4325.63 angstrom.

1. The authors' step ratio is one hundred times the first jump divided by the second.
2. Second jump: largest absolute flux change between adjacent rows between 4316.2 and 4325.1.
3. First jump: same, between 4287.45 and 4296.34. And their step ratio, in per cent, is 88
